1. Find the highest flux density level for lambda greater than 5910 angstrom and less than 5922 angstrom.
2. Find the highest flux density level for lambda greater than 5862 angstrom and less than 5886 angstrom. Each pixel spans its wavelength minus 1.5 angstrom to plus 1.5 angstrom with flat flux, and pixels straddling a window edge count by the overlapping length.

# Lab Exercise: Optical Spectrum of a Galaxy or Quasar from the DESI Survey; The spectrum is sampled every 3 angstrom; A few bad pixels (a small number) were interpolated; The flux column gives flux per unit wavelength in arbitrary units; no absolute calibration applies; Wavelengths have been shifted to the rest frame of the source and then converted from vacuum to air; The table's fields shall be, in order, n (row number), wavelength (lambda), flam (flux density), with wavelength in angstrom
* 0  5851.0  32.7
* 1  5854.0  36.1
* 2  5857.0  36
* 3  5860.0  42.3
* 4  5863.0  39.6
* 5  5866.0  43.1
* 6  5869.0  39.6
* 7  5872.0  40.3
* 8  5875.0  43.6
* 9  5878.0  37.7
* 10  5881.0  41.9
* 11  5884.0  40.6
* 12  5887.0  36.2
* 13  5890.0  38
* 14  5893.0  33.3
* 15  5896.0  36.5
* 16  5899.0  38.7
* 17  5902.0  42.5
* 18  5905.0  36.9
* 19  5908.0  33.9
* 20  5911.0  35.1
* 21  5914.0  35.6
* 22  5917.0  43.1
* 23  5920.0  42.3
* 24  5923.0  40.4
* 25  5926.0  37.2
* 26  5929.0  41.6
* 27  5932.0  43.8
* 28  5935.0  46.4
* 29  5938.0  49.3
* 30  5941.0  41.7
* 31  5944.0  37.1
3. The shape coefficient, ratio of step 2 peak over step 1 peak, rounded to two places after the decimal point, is 1.01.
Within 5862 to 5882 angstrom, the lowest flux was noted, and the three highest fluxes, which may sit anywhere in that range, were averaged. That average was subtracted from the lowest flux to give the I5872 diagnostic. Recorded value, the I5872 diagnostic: -5.2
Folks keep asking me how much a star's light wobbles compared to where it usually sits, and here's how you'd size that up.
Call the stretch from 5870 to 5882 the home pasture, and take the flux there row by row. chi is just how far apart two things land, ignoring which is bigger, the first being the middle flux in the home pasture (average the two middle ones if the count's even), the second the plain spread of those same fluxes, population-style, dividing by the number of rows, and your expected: 38.9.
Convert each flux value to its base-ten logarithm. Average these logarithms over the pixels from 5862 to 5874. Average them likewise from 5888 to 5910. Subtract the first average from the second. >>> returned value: -0.04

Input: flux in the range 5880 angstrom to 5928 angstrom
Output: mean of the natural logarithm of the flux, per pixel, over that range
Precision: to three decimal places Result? 3.641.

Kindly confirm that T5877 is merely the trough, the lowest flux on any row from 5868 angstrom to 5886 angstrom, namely 37.7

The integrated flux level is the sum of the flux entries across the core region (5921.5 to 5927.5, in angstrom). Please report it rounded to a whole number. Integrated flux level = 78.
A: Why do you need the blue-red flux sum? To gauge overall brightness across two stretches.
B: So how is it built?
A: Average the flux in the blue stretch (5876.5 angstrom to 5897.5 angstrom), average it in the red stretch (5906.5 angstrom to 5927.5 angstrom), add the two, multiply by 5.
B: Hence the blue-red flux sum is 380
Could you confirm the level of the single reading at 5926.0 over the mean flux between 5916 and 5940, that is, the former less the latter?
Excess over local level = -5.8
